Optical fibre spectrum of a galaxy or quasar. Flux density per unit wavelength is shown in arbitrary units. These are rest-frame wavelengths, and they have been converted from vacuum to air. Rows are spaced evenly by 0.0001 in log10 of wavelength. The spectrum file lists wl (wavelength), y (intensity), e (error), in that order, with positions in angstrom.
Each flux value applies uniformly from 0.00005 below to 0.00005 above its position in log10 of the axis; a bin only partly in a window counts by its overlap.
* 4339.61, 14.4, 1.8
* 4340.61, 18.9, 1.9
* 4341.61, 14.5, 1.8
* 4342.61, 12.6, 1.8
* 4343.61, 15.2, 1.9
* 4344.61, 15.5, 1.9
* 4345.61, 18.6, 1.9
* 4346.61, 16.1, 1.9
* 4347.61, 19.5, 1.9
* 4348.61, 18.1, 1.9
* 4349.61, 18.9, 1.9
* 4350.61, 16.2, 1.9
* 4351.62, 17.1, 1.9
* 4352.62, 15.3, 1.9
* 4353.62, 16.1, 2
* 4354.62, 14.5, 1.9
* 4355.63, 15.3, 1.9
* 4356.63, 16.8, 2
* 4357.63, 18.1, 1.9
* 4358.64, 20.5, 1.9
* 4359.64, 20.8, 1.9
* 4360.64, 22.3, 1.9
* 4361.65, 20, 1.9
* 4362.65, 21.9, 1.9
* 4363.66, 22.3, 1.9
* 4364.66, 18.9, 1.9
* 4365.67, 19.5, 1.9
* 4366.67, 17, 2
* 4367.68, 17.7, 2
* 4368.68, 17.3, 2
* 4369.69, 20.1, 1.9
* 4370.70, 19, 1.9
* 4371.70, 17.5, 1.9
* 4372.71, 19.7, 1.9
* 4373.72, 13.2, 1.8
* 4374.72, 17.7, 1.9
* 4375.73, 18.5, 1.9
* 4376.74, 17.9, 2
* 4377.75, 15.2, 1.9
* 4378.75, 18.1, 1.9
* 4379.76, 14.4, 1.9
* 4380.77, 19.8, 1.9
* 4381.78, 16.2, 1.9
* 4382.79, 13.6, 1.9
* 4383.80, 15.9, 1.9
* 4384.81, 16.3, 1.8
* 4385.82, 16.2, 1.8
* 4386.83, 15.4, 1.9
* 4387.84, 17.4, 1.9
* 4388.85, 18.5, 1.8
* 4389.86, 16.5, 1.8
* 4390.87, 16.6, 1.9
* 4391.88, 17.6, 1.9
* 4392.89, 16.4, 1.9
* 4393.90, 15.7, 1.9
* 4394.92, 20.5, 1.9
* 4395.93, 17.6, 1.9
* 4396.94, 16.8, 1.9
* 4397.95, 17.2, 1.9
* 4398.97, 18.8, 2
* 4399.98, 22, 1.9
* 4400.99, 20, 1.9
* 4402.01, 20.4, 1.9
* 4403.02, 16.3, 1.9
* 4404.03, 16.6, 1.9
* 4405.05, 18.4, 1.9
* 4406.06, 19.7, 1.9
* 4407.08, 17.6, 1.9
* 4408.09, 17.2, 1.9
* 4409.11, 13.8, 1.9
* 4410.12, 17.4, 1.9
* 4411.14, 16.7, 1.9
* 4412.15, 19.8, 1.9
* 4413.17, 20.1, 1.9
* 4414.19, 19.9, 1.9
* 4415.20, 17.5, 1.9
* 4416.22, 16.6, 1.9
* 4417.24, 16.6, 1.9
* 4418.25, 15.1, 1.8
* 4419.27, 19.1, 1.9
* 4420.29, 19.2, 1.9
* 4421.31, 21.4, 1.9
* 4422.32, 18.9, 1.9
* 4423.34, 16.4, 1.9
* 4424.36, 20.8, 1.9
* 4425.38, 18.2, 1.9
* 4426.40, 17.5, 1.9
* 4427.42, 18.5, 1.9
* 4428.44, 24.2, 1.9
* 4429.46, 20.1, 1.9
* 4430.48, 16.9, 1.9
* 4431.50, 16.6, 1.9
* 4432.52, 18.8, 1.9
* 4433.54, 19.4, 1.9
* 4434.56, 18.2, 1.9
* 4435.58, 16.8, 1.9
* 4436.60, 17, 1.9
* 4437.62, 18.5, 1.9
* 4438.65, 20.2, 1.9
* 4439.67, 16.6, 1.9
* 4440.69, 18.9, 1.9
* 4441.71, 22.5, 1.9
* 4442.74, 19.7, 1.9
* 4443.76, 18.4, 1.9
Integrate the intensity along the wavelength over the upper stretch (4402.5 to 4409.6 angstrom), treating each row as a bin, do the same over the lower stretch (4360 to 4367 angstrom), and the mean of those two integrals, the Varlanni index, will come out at 132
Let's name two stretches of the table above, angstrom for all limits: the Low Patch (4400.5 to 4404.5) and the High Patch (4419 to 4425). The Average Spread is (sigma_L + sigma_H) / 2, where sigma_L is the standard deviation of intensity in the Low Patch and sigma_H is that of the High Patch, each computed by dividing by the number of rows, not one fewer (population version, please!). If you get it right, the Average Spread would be 1.74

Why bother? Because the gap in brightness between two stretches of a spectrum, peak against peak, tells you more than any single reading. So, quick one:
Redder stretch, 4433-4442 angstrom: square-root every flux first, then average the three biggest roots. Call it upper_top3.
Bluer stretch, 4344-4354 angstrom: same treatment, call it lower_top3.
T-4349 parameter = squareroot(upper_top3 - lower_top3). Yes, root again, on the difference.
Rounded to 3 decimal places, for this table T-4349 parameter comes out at 0.434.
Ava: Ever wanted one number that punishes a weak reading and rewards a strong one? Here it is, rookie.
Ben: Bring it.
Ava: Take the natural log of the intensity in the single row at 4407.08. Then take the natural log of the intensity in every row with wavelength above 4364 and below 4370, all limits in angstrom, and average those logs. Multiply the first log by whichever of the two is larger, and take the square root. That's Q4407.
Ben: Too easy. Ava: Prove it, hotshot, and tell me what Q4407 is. 2.89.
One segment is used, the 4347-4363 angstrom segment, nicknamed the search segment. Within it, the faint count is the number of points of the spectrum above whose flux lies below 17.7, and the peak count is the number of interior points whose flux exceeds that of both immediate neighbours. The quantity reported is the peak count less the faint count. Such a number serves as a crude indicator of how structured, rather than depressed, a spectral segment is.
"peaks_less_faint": -3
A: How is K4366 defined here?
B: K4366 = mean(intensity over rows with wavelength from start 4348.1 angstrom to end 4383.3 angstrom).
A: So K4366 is 17.9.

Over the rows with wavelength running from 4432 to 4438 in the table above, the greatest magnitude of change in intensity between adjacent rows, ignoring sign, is 1.5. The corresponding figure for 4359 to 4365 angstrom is 3.4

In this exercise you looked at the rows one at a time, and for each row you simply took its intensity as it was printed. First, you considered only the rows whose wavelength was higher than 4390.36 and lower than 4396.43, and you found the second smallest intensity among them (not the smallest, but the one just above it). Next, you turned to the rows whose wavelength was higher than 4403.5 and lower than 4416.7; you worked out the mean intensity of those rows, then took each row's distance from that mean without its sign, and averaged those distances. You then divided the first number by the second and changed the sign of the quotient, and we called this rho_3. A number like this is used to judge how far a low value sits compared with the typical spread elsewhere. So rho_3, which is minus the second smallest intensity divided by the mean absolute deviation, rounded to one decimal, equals -11.9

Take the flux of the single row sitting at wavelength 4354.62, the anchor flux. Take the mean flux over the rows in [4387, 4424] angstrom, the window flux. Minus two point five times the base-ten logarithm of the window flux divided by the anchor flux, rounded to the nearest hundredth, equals -0.23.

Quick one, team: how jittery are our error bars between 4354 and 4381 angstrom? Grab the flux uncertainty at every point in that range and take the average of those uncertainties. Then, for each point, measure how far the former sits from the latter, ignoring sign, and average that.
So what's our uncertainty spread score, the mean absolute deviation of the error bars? 0.032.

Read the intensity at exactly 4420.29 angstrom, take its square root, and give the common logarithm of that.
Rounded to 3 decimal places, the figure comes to 0.642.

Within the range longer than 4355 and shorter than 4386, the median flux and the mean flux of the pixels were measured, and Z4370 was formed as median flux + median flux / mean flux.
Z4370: 18.9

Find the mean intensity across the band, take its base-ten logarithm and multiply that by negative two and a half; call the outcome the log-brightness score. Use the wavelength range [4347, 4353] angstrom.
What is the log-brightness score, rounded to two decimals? -3.11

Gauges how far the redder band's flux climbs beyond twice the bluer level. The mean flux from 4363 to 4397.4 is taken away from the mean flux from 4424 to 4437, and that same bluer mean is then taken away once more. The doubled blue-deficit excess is -16.1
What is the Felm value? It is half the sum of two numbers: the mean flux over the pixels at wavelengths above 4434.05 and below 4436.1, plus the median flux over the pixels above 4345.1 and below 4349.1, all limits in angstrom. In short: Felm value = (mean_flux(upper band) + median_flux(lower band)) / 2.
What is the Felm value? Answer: 17.9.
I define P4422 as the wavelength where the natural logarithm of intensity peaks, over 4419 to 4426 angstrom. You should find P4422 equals 4421.31 angstrom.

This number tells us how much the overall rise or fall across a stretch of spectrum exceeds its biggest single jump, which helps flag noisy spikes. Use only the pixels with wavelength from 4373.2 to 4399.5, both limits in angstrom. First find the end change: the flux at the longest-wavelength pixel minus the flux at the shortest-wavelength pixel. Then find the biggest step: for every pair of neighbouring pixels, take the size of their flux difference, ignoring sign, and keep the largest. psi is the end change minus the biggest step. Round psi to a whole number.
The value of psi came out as 0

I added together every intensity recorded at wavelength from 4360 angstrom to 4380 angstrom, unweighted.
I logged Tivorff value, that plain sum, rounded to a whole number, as 368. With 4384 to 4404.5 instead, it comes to 353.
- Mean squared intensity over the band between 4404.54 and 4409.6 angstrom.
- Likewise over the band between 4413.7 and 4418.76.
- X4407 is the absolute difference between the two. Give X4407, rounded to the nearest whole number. 8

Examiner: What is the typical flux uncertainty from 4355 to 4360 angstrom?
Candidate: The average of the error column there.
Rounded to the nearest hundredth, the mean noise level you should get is 1.92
